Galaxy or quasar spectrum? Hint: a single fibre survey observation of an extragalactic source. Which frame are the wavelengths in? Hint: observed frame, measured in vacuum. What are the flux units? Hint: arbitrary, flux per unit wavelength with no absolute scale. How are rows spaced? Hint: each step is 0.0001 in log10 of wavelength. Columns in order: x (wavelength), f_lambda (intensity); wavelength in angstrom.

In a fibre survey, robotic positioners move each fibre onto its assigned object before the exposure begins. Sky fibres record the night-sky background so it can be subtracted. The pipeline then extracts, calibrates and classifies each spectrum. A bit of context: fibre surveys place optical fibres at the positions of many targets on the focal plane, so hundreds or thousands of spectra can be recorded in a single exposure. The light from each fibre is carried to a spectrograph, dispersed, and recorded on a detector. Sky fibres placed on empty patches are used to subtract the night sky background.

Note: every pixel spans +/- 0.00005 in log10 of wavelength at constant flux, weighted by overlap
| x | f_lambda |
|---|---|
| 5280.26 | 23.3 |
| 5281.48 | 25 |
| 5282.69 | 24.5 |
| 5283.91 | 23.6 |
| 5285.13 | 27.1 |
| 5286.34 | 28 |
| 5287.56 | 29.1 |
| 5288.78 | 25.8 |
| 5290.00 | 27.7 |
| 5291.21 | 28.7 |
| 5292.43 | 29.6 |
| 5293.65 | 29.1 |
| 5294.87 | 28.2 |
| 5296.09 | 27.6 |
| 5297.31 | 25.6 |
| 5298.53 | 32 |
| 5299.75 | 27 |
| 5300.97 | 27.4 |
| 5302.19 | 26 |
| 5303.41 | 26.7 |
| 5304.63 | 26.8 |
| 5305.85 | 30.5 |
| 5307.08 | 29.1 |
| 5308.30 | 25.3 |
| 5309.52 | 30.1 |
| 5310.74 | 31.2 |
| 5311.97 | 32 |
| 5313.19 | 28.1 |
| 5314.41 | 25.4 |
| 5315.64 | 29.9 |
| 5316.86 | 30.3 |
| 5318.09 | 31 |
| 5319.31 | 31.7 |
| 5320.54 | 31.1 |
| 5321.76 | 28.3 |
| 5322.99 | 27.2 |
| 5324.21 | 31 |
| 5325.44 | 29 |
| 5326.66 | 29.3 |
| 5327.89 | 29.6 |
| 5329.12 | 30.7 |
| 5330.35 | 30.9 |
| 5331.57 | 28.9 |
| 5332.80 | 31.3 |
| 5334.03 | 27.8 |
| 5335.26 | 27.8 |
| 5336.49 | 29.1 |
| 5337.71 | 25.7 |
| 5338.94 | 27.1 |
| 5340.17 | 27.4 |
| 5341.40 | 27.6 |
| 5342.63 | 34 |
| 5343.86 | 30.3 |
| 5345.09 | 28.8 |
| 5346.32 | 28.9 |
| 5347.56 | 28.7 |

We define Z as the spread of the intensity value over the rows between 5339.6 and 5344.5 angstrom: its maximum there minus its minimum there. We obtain 6.6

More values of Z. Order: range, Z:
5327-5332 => 2.0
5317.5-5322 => 3.4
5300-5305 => 1.4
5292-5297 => 2.0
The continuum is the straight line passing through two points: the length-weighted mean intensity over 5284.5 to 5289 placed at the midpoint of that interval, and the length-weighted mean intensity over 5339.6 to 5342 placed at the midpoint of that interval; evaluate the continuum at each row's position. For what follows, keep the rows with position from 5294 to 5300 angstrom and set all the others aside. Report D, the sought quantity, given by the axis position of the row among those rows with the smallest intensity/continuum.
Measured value 5297.31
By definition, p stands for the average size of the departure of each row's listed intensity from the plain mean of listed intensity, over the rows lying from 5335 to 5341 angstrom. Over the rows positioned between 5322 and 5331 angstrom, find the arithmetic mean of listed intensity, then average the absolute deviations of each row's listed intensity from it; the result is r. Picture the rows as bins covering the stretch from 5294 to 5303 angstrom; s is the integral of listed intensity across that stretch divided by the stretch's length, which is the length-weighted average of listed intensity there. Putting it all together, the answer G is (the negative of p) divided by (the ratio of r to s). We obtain -22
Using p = 0.8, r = 1.0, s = 27.7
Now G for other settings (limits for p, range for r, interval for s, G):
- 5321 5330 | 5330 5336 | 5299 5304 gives -19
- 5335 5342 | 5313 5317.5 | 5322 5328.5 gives -12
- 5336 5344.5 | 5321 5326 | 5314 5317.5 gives -52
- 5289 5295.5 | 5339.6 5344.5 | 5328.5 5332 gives -7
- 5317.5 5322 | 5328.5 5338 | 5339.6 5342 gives -21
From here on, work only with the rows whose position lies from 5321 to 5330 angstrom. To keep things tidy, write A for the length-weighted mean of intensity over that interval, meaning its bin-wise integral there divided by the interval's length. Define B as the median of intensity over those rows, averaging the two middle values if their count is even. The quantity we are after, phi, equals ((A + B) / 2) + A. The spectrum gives 58.7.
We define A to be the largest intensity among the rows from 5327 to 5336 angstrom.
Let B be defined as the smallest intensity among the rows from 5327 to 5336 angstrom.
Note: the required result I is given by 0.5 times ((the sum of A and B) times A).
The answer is 925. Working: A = 31.3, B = 27.8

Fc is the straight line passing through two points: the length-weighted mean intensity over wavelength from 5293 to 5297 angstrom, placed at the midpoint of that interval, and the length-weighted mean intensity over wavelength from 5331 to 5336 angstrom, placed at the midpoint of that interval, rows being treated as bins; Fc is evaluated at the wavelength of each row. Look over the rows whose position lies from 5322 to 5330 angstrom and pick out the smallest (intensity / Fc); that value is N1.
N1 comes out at 0.948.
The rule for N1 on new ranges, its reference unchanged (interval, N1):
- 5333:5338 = 0.886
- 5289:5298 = 0.910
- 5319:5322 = 0.987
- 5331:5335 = 0.961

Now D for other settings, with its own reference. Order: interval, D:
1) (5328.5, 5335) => 5334.03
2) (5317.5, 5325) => 5322.99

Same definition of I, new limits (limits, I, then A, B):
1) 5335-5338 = 797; 29.1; 25.7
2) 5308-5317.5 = 917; 32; 25.3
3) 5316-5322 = 951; 31.7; 28.3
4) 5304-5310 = 851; 30.5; 25.3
